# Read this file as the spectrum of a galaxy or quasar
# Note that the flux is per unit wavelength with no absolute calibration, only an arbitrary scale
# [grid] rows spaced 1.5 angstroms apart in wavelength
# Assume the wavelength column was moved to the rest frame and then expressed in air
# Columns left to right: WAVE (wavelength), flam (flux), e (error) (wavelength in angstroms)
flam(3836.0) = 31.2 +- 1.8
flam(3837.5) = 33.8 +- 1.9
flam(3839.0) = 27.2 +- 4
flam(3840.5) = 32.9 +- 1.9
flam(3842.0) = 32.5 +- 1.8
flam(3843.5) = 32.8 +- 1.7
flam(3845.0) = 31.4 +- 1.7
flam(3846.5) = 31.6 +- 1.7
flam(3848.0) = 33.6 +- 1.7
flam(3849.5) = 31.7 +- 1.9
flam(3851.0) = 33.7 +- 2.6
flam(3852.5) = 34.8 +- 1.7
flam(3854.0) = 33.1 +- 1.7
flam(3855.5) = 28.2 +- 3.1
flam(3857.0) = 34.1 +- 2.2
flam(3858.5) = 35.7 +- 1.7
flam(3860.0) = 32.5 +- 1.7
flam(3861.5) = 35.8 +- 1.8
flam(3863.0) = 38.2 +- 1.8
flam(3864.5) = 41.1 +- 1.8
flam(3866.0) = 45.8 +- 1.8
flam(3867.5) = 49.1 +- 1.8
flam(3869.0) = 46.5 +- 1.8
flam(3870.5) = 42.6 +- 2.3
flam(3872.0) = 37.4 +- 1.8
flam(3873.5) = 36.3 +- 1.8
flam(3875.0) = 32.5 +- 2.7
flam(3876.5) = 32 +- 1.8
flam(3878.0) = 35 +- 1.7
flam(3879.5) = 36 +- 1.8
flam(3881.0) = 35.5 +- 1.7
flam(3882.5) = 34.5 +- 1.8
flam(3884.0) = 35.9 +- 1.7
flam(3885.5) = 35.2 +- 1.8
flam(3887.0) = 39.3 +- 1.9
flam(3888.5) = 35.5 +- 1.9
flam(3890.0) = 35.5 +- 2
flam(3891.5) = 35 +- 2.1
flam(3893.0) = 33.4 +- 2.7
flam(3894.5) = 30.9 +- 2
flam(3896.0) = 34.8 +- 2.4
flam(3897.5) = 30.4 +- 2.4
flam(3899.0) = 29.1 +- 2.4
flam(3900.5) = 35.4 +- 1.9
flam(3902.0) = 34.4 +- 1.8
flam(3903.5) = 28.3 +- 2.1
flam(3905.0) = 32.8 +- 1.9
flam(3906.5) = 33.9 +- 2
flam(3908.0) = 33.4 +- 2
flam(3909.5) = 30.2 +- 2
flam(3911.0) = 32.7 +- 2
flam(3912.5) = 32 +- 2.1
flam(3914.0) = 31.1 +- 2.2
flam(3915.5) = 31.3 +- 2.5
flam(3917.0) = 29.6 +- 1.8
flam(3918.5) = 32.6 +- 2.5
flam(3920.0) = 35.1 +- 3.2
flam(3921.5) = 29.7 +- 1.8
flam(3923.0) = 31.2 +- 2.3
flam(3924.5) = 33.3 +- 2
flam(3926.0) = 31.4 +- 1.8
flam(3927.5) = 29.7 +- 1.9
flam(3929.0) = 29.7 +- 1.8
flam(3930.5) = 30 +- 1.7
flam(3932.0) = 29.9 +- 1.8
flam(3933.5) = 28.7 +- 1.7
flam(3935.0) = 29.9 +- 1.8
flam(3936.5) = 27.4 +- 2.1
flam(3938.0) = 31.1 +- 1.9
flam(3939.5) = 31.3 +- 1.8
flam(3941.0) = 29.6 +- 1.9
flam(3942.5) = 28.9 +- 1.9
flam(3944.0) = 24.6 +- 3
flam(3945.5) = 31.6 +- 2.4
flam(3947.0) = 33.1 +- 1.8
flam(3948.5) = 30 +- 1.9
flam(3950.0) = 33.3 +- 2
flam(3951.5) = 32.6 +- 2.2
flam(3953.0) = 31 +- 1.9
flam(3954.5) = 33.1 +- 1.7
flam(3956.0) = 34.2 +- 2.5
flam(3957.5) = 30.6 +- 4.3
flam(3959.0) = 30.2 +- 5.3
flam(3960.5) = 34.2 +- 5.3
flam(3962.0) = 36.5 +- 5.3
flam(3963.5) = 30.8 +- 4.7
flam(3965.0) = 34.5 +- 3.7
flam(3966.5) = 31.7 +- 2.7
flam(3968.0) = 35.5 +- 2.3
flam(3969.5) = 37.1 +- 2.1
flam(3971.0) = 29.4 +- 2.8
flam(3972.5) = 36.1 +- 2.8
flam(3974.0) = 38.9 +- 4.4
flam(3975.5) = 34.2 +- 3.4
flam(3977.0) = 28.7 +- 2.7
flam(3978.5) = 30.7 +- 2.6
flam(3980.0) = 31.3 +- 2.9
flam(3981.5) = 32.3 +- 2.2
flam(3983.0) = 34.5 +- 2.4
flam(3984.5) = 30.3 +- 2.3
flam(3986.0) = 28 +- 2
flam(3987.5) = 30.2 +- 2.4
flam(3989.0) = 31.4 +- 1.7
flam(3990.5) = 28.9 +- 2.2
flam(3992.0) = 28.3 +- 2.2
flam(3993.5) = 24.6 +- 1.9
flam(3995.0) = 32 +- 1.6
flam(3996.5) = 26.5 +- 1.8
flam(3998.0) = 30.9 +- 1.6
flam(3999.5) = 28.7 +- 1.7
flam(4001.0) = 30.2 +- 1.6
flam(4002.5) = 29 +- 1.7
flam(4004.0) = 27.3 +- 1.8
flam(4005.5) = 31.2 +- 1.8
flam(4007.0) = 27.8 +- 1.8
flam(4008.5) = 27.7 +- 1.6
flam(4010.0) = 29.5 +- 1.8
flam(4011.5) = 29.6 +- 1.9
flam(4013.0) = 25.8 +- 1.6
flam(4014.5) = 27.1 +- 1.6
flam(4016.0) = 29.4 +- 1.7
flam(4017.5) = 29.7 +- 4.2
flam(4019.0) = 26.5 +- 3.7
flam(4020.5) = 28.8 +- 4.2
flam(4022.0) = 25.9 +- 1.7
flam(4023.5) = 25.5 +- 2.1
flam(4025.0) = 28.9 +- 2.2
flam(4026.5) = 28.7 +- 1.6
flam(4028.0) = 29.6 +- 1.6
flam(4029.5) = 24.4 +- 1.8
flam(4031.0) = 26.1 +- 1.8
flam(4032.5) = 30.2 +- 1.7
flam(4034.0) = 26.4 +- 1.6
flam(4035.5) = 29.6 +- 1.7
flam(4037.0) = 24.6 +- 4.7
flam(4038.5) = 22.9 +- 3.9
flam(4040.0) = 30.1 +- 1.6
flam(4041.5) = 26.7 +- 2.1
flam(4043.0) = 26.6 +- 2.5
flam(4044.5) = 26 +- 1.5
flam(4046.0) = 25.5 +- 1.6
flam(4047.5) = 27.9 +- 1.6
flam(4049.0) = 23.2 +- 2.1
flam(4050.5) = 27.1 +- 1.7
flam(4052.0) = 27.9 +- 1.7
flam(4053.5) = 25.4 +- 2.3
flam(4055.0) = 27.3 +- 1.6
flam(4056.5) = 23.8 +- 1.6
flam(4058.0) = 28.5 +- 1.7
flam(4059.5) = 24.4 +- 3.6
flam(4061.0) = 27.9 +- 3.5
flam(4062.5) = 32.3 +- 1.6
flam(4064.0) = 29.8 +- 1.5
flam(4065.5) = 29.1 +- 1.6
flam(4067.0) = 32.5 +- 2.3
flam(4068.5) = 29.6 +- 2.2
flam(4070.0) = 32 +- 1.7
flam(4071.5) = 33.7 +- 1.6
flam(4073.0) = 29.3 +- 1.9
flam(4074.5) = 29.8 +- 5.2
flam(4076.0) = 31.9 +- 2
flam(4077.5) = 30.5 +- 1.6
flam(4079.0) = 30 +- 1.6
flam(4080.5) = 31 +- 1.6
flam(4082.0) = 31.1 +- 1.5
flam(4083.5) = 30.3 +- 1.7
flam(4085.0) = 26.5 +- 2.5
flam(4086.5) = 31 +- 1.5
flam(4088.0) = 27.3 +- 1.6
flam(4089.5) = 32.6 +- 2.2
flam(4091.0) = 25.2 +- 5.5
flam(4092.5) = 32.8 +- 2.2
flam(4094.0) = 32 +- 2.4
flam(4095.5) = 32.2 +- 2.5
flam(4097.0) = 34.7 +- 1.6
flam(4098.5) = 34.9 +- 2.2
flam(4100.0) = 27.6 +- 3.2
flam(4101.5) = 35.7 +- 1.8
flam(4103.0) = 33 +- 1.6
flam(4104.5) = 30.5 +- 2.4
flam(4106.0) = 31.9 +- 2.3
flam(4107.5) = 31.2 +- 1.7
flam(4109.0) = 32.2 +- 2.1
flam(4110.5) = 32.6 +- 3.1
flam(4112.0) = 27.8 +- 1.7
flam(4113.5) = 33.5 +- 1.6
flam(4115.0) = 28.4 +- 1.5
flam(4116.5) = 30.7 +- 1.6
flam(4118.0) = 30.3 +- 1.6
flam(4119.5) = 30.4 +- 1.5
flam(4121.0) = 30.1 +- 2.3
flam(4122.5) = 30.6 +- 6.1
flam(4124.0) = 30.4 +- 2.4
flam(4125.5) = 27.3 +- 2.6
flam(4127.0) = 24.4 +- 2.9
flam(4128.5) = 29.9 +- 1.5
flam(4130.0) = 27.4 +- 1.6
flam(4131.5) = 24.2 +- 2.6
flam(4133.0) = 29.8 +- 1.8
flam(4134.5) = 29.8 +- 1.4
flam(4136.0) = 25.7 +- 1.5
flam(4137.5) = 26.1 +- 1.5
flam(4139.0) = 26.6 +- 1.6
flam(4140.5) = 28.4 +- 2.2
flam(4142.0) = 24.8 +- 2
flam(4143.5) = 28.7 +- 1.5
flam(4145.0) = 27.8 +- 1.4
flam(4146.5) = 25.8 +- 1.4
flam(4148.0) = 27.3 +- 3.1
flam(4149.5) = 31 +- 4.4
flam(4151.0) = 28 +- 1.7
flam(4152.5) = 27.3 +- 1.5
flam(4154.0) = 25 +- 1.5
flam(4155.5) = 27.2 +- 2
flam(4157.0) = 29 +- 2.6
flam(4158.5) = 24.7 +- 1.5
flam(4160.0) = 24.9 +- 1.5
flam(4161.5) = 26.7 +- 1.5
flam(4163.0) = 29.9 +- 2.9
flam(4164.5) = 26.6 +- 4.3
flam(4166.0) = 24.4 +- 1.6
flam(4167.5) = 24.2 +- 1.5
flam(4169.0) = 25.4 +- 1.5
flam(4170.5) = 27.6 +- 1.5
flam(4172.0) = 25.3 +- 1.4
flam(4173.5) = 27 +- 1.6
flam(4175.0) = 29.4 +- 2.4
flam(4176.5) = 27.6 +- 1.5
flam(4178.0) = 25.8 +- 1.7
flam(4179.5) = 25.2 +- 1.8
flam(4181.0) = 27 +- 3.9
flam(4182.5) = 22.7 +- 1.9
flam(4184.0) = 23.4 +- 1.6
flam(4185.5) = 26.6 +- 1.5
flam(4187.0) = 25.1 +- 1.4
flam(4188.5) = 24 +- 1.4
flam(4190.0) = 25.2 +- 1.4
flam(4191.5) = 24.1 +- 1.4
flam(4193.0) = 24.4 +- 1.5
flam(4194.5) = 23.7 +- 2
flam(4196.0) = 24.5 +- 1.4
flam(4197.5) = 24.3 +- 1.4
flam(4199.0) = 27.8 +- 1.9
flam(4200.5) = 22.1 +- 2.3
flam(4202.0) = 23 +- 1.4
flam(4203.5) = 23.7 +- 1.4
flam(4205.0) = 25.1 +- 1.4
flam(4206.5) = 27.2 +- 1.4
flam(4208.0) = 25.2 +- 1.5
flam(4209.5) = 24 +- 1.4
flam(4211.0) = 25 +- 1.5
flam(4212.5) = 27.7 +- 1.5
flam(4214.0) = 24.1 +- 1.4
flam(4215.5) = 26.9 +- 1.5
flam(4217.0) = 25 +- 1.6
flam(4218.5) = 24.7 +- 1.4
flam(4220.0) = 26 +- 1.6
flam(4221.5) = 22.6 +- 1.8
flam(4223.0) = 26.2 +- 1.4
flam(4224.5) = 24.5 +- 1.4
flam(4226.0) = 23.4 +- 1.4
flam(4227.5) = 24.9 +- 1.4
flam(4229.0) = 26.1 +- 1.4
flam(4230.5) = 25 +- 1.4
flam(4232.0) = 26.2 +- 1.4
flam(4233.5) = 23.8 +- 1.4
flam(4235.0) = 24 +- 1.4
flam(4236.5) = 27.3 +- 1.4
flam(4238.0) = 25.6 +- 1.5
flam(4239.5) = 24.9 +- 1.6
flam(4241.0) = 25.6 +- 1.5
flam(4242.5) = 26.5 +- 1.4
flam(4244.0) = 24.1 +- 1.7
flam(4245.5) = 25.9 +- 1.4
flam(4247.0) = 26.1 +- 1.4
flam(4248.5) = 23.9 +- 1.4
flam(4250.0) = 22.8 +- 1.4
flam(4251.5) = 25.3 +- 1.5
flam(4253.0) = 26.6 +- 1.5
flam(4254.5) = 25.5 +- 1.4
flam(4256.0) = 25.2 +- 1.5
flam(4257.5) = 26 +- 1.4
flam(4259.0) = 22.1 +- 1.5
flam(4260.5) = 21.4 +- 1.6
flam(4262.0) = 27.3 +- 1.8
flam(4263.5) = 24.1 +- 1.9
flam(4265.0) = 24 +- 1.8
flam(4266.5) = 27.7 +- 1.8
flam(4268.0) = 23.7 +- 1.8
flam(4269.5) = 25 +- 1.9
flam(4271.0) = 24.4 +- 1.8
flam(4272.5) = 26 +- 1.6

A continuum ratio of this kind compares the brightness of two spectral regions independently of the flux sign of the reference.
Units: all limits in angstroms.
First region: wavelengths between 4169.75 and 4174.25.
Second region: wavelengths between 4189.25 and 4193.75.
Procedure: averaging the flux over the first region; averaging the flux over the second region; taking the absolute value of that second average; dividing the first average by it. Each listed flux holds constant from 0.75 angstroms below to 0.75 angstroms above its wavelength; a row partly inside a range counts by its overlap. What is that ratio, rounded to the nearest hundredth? 1.08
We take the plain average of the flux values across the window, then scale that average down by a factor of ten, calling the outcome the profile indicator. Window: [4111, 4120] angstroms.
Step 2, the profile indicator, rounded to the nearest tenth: 3.0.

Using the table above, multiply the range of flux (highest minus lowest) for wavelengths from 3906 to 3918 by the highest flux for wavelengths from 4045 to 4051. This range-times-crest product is 120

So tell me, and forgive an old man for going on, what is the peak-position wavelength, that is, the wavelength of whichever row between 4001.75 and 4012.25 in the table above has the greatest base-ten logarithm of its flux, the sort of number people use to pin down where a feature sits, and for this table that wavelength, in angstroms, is 4005.5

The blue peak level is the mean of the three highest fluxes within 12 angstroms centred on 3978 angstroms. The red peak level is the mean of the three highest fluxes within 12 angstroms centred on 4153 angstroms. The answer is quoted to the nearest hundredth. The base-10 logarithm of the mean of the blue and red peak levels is 1.52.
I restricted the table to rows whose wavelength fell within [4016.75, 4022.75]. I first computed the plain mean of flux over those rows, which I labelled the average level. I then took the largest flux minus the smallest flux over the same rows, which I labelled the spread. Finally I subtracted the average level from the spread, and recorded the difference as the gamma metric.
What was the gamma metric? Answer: -24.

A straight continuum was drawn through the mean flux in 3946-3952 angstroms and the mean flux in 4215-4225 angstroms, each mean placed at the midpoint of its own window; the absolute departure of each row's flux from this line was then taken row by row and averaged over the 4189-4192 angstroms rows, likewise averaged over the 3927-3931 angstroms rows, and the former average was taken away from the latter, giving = 1.7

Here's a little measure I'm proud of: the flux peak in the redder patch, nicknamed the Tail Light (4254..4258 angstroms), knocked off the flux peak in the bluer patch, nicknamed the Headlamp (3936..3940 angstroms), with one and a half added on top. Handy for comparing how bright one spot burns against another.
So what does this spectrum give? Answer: 7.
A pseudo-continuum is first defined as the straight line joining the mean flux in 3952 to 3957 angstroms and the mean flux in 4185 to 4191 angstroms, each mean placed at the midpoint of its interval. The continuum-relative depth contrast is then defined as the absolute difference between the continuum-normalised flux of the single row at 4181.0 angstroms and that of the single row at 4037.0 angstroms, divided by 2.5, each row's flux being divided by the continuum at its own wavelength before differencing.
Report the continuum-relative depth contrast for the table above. 0.098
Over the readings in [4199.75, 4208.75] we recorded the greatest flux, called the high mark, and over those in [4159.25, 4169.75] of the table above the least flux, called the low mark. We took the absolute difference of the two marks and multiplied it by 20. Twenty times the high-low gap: 60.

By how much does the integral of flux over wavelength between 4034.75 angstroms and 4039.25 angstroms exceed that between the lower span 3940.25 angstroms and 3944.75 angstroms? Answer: -9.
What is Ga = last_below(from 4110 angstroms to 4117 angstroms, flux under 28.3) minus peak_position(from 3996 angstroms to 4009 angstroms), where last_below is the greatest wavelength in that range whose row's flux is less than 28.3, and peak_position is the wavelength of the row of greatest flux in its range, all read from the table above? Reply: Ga 106.5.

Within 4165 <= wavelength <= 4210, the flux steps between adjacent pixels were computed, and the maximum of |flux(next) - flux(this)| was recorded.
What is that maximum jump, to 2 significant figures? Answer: 5.7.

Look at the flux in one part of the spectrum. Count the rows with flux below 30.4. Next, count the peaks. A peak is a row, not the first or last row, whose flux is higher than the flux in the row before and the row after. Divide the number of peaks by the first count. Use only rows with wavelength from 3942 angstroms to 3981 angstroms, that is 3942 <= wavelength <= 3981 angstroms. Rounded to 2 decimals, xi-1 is 1.17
